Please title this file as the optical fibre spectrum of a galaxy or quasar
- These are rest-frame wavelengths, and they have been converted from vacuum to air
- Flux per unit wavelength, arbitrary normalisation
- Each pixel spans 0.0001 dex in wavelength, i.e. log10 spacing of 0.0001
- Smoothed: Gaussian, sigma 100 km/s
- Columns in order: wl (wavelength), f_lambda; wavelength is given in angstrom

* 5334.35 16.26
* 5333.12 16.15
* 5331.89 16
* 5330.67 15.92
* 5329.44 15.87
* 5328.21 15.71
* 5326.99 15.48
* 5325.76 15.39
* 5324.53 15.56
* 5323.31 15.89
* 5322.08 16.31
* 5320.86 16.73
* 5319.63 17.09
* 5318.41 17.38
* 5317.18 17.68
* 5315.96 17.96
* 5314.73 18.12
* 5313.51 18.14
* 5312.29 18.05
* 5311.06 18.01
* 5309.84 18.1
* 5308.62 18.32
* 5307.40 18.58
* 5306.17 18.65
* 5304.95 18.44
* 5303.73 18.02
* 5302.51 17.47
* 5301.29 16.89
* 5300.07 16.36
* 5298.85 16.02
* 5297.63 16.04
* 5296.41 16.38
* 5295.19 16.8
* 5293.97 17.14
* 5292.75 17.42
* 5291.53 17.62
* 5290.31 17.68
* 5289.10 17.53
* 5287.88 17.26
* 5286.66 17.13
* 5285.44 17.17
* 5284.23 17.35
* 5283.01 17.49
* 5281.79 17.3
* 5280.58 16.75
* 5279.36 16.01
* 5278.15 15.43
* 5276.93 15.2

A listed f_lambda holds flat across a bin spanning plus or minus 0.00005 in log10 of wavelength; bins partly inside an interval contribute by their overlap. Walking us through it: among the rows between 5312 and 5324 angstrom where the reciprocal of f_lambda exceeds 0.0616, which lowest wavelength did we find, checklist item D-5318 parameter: 5323.31 angstrom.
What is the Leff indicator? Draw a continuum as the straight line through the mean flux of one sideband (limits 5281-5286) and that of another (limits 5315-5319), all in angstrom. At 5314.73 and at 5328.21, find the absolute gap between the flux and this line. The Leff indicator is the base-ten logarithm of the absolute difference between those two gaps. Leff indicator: 0.2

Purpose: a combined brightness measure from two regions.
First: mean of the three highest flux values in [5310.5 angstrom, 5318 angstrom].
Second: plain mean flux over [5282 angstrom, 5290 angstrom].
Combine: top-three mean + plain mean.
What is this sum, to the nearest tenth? 35.4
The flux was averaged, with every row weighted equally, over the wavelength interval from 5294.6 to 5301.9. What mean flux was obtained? 16.4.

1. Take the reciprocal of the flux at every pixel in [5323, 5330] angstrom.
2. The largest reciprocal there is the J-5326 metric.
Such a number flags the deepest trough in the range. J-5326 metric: 0.065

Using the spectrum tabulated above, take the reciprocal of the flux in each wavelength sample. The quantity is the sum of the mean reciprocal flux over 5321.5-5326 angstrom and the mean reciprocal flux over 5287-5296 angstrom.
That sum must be 0.1210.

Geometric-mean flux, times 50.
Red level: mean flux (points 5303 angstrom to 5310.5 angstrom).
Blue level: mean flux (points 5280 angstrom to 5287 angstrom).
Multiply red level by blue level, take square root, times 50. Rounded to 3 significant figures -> 888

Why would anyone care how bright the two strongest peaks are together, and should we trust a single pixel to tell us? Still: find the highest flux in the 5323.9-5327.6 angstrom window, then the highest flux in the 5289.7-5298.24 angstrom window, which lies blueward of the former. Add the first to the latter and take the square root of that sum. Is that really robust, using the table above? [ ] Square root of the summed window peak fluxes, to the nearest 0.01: 5.77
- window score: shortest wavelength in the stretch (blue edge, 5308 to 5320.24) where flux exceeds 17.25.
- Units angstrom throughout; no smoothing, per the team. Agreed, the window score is 5308.62 angstrom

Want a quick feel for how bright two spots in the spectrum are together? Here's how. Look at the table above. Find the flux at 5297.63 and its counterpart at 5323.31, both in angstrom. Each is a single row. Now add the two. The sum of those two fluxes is 32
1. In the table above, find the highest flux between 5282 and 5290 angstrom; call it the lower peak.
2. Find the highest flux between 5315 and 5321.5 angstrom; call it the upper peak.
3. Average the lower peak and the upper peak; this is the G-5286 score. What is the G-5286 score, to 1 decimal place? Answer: 17.7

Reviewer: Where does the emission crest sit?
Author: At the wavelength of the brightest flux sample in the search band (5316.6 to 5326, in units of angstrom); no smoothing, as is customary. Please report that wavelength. 5317.18 angstrom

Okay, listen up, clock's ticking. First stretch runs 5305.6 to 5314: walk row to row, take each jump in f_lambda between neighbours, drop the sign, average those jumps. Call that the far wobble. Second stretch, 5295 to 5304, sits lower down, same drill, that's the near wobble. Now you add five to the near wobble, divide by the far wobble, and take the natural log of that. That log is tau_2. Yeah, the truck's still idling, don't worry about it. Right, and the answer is 3.7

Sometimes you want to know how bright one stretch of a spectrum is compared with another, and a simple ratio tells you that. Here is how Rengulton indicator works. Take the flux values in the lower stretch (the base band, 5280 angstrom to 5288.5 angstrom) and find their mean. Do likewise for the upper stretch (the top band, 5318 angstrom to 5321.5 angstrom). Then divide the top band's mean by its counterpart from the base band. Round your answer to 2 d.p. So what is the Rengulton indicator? 0.99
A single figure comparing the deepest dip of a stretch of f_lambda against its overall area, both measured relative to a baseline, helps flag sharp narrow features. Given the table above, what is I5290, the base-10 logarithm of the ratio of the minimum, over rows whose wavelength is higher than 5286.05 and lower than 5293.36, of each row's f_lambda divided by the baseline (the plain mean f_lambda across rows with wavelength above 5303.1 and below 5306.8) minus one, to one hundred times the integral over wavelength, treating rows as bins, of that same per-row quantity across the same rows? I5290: -2.74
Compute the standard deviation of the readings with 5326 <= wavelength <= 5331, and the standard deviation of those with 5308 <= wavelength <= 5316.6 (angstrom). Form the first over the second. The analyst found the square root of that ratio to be 1.3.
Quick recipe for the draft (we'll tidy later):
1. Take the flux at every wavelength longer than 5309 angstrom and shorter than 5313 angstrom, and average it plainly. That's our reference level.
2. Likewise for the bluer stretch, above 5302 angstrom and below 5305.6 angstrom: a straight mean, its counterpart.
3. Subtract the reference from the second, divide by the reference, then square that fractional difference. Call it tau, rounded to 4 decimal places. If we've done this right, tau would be 0.0000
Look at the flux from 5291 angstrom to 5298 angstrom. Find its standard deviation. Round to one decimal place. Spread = 0.6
